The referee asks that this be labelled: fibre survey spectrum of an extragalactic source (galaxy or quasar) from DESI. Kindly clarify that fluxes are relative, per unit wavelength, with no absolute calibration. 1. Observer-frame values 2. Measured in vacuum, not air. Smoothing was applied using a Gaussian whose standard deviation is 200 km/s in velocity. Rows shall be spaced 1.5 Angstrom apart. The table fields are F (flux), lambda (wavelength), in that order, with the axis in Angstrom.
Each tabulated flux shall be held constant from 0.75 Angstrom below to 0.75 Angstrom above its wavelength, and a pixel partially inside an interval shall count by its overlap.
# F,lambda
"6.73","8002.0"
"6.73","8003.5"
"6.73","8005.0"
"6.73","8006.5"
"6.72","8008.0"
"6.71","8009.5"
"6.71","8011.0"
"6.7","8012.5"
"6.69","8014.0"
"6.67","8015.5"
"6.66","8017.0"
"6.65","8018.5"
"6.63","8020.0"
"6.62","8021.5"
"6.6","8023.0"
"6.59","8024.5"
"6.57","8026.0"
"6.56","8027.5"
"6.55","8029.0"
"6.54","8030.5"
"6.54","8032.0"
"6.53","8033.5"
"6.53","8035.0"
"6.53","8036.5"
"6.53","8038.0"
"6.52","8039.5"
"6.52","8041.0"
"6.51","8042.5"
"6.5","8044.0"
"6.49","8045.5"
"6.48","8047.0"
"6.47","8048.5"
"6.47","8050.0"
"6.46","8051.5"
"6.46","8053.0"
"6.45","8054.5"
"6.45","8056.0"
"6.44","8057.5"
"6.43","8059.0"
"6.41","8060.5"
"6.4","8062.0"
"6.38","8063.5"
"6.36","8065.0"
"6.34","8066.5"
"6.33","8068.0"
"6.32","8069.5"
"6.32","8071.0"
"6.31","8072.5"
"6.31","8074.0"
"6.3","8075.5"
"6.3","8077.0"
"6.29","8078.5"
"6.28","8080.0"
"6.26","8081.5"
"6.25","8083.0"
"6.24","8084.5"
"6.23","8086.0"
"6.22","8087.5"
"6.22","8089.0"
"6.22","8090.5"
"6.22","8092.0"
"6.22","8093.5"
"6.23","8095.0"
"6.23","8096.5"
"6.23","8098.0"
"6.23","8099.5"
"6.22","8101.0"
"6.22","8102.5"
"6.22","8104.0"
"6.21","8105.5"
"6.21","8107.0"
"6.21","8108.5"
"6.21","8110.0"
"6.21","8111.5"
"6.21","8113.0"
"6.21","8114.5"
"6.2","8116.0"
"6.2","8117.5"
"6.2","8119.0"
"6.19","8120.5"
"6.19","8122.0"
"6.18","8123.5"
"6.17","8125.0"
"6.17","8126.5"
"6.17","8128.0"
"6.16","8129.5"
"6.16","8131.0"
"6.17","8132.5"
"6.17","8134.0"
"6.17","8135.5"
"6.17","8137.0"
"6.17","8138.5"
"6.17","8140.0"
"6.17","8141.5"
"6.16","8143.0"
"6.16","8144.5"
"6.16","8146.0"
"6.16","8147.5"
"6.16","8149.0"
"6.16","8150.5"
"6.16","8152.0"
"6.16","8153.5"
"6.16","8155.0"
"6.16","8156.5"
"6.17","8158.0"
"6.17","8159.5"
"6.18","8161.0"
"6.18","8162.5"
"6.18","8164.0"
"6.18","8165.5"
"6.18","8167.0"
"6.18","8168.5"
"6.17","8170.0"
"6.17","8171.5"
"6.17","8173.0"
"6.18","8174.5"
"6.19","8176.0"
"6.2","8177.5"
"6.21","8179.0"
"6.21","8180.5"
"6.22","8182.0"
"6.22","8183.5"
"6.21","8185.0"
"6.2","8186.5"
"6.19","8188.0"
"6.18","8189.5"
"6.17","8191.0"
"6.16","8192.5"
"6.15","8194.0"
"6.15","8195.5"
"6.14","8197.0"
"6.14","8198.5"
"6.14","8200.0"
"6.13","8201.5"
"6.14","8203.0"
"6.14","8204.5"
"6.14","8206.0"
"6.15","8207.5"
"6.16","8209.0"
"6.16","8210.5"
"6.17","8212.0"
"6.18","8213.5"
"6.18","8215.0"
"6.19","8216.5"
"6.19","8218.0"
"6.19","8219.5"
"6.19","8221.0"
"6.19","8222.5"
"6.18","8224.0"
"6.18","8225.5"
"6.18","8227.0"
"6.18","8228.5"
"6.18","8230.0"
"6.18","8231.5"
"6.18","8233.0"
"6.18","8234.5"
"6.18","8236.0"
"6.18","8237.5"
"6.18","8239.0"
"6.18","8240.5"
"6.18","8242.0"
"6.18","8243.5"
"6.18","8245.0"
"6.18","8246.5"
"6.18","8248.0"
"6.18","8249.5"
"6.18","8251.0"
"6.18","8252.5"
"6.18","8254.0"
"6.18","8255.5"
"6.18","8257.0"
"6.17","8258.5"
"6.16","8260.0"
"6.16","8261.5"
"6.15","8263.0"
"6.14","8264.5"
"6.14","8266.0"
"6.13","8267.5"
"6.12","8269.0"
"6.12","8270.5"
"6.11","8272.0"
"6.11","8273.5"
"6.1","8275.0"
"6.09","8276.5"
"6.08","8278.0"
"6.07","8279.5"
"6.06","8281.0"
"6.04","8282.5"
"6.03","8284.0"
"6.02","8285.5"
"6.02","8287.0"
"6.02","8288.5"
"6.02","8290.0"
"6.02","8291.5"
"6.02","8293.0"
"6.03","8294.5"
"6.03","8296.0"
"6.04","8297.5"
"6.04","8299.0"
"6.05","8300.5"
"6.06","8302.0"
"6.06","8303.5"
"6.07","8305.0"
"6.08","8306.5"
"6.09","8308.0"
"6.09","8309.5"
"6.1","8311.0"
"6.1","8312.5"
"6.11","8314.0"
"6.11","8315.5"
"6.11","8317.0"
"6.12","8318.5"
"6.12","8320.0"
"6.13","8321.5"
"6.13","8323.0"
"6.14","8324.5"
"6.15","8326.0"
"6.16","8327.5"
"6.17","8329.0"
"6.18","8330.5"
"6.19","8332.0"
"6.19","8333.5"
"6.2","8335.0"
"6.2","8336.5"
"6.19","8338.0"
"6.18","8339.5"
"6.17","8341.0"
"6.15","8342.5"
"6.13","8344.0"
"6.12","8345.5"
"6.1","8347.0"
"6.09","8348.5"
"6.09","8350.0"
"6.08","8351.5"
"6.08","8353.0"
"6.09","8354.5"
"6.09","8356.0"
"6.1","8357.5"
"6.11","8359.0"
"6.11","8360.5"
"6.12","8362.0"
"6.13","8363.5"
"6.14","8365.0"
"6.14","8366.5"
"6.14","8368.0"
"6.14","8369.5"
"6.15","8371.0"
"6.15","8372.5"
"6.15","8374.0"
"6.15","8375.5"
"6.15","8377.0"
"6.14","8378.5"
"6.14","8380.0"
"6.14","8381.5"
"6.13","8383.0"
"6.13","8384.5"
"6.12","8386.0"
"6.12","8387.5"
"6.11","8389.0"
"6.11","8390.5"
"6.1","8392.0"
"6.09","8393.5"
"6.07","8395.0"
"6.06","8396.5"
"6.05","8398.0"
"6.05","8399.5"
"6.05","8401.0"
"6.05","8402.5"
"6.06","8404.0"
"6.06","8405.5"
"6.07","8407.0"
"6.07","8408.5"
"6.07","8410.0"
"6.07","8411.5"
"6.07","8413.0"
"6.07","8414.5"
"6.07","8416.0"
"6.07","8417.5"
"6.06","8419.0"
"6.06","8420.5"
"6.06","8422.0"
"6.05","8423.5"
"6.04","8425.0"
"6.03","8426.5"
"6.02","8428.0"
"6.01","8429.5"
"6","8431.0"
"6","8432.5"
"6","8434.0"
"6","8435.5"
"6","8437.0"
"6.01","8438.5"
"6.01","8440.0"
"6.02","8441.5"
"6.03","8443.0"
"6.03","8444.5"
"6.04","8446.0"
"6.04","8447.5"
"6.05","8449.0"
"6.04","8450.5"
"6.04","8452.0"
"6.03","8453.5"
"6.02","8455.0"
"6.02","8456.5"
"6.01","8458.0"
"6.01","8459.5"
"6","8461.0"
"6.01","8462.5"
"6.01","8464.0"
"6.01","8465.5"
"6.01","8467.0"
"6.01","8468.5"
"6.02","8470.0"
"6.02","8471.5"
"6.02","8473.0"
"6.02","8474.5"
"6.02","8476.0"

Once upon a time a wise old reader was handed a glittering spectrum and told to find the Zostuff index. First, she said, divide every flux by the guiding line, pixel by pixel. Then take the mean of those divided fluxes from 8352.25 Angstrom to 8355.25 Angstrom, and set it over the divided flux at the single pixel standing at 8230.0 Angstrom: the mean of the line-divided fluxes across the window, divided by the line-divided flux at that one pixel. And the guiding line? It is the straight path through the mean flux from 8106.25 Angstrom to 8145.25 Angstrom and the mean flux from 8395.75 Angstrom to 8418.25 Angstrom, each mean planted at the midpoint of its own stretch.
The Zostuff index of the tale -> 0.993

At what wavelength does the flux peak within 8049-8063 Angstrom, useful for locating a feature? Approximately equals 8050.0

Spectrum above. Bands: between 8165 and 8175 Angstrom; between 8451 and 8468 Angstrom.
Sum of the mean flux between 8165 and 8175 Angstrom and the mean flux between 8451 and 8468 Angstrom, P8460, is 12.19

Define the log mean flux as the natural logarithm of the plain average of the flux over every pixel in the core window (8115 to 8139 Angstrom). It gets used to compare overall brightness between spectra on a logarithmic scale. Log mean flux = 1.82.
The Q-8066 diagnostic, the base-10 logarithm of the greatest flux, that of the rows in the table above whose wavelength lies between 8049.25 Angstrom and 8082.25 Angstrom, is 0.811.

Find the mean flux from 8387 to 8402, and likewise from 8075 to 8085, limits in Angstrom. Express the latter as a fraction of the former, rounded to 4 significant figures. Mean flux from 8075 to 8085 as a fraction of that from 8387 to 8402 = 1.032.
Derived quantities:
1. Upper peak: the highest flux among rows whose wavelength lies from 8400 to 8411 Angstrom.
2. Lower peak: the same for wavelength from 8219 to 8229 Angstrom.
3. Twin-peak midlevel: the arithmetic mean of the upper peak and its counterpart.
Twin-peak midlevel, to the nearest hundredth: 6.13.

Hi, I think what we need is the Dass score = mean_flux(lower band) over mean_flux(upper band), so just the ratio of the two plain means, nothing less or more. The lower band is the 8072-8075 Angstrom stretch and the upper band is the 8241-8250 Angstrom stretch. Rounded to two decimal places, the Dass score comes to 1.02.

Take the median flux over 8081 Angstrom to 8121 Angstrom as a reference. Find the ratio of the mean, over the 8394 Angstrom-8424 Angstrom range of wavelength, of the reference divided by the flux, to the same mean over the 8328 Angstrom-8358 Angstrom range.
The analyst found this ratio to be 1.013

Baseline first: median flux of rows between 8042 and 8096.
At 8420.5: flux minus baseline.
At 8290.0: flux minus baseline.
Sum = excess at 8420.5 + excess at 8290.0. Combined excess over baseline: -0.57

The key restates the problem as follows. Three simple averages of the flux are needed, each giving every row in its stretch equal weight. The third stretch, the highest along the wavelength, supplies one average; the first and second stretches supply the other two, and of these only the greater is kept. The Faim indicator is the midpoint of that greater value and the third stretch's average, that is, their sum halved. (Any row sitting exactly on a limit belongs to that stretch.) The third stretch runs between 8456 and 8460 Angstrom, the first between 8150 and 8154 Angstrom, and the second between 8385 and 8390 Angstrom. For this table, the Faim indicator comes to 6.09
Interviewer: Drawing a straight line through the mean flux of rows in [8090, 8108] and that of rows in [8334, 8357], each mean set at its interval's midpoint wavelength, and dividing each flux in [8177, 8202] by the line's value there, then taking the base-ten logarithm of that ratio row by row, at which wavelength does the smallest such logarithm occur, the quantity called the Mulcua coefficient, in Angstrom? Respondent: 8201.5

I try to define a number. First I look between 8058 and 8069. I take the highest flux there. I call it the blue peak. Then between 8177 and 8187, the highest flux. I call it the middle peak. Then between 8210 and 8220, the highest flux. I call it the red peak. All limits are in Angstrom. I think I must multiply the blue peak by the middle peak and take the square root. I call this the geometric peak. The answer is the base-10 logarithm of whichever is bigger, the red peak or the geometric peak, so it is 0.801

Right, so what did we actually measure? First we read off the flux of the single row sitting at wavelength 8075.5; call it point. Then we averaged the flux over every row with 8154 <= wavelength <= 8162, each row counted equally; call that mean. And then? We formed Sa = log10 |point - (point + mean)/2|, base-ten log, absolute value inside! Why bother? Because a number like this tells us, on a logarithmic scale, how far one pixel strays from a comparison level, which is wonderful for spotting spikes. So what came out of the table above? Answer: -1.18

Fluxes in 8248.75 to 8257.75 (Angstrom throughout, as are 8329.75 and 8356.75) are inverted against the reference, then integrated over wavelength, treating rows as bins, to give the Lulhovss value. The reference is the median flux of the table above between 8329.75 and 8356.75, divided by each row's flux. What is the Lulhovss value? 8.94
